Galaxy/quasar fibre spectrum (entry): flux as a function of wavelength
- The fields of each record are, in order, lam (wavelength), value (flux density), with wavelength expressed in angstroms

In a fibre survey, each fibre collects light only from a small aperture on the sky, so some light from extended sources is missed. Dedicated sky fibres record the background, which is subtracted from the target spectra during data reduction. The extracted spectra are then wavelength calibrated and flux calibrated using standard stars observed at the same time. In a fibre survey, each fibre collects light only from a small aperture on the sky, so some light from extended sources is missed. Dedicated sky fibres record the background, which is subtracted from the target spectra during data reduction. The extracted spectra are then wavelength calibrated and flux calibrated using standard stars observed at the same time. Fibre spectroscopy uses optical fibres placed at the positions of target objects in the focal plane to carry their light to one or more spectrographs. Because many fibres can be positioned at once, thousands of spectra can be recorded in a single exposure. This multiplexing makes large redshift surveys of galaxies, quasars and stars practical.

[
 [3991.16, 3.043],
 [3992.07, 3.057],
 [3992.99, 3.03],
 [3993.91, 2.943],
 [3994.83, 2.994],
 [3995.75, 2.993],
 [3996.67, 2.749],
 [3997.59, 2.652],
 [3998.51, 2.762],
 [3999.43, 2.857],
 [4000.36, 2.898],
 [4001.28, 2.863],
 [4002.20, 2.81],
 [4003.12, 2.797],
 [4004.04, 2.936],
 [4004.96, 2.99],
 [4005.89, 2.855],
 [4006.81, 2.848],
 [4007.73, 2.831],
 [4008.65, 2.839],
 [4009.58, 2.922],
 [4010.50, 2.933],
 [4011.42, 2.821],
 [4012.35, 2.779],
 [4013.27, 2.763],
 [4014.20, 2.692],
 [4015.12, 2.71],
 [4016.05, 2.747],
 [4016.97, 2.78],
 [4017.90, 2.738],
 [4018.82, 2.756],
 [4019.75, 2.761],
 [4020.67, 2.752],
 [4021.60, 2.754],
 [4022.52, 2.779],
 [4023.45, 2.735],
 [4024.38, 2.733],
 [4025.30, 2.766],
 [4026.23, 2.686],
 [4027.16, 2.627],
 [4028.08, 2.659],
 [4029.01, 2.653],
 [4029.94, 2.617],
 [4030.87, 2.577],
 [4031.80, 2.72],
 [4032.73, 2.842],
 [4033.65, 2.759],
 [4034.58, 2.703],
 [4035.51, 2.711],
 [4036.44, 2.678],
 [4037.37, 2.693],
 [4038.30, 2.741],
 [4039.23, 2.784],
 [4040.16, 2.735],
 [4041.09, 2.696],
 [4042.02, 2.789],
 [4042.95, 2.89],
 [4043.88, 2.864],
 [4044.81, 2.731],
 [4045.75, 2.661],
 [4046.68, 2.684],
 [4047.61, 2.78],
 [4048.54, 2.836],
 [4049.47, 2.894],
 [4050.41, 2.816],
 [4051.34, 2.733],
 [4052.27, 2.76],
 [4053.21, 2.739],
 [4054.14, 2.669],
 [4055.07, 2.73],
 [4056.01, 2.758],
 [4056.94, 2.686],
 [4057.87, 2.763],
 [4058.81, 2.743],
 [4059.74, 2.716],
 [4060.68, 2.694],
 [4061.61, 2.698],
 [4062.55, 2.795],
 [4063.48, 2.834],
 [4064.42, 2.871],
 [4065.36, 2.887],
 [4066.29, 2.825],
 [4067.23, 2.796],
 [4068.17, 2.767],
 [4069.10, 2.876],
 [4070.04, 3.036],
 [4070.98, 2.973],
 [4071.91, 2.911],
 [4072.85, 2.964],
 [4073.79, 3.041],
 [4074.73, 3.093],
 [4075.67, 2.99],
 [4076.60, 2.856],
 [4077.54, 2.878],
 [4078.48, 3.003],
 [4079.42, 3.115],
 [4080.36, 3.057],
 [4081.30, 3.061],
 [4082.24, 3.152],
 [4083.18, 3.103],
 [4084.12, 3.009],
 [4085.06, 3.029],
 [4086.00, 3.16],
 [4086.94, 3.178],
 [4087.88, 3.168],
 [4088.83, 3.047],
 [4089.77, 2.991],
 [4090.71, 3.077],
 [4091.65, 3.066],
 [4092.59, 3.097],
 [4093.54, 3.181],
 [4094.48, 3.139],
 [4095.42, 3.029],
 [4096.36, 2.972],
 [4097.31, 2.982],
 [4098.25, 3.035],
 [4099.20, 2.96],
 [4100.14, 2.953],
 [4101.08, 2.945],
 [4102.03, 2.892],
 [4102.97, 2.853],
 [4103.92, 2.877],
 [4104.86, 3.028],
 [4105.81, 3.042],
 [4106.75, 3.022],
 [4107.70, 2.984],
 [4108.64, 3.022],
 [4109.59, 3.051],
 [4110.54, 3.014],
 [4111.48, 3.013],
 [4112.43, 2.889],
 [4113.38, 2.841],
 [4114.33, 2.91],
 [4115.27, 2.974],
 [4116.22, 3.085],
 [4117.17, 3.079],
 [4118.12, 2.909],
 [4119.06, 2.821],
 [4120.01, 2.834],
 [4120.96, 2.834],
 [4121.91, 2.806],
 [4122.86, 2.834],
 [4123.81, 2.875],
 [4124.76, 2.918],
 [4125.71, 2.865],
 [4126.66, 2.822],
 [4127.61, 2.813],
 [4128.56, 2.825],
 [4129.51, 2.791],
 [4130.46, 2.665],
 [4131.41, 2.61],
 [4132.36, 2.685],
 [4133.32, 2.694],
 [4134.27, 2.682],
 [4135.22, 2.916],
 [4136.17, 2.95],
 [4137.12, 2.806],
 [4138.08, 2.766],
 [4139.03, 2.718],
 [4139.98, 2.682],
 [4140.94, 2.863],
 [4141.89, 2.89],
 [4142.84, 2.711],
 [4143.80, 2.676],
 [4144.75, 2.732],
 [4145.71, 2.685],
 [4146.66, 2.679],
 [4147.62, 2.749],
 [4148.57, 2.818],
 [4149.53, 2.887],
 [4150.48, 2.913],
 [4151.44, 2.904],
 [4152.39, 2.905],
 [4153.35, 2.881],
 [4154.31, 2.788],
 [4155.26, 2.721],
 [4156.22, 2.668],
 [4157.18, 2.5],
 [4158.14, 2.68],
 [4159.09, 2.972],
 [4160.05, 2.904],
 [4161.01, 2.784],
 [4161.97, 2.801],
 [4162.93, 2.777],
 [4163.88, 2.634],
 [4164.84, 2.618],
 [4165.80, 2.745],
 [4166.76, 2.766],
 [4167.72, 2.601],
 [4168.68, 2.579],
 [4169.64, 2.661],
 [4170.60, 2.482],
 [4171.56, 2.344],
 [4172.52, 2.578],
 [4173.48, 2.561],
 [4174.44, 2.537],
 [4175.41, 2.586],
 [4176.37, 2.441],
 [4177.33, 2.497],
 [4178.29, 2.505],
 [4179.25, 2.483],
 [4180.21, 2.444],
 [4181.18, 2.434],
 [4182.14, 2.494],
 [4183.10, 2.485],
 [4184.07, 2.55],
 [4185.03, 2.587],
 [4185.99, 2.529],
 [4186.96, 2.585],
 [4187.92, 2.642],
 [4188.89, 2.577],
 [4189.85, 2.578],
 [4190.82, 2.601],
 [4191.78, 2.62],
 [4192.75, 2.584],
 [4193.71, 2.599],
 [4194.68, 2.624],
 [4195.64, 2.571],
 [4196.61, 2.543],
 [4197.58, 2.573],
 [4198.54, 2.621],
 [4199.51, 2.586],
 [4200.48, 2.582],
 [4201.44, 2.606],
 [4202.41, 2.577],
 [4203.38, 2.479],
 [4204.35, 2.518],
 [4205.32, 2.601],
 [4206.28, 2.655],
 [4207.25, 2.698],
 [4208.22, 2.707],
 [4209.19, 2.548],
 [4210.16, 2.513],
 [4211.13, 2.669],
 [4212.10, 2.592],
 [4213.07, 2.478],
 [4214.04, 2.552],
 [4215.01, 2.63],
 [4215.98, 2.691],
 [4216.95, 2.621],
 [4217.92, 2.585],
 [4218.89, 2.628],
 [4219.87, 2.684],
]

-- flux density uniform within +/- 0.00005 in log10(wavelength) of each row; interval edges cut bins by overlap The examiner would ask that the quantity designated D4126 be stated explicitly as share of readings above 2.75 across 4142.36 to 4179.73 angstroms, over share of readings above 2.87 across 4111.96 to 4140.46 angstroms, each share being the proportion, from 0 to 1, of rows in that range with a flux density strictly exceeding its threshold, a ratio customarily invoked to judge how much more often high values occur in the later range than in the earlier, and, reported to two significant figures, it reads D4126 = 1.0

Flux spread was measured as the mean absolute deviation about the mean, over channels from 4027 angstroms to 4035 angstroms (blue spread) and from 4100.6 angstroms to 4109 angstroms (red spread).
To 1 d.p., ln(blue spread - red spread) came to -7.2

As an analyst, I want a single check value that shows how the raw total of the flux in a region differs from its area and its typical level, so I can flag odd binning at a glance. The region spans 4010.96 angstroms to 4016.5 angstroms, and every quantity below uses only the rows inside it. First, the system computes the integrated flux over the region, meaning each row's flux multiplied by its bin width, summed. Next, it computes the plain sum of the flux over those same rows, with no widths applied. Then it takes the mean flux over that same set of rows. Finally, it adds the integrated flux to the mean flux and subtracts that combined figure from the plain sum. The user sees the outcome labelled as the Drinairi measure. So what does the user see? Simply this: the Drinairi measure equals -1.5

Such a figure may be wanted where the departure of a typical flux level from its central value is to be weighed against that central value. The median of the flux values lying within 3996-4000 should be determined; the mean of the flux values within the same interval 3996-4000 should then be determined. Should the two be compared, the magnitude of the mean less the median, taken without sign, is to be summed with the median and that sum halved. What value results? 1.38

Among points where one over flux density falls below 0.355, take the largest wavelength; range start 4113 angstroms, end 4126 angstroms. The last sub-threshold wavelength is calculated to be 4125.71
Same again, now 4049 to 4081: 4080.36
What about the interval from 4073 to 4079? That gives 4078.48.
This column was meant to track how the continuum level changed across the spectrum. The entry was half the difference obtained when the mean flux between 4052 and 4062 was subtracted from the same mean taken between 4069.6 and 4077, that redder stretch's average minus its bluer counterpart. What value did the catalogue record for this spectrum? 0.13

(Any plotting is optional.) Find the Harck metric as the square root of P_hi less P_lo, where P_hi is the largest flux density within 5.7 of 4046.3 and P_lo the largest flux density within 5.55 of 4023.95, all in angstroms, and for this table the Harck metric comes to 0.34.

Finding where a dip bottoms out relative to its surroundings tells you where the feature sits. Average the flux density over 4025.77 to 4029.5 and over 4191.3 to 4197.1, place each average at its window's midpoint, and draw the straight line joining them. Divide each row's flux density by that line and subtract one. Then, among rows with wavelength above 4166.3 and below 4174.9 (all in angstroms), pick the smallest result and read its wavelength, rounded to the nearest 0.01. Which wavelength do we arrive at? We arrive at 4171.56 angstroms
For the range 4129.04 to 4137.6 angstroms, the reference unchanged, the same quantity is 4131.41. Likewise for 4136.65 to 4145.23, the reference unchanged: 4143.80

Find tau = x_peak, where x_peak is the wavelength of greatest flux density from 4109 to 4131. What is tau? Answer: 4116.22 angstroms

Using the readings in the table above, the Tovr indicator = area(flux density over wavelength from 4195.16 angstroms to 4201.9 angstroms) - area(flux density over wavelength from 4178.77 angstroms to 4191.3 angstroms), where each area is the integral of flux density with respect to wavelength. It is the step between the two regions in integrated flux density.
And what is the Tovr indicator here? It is -14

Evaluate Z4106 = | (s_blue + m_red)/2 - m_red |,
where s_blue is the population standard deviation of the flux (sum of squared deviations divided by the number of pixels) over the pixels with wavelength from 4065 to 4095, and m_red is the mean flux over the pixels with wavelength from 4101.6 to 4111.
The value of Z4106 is 1.43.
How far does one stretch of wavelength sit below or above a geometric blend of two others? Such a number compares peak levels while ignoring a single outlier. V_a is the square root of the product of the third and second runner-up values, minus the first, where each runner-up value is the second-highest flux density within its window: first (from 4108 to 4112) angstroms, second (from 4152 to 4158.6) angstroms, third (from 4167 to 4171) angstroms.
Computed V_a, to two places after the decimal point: -0.28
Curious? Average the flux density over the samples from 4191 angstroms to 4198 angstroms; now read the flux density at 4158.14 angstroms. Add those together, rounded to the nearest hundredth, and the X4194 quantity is 5.27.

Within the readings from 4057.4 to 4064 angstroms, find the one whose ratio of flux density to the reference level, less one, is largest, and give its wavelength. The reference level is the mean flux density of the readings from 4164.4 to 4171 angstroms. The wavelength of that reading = 4063.48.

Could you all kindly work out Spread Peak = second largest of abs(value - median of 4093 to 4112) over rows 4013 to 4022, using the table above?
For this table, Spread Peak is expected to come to 0.30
